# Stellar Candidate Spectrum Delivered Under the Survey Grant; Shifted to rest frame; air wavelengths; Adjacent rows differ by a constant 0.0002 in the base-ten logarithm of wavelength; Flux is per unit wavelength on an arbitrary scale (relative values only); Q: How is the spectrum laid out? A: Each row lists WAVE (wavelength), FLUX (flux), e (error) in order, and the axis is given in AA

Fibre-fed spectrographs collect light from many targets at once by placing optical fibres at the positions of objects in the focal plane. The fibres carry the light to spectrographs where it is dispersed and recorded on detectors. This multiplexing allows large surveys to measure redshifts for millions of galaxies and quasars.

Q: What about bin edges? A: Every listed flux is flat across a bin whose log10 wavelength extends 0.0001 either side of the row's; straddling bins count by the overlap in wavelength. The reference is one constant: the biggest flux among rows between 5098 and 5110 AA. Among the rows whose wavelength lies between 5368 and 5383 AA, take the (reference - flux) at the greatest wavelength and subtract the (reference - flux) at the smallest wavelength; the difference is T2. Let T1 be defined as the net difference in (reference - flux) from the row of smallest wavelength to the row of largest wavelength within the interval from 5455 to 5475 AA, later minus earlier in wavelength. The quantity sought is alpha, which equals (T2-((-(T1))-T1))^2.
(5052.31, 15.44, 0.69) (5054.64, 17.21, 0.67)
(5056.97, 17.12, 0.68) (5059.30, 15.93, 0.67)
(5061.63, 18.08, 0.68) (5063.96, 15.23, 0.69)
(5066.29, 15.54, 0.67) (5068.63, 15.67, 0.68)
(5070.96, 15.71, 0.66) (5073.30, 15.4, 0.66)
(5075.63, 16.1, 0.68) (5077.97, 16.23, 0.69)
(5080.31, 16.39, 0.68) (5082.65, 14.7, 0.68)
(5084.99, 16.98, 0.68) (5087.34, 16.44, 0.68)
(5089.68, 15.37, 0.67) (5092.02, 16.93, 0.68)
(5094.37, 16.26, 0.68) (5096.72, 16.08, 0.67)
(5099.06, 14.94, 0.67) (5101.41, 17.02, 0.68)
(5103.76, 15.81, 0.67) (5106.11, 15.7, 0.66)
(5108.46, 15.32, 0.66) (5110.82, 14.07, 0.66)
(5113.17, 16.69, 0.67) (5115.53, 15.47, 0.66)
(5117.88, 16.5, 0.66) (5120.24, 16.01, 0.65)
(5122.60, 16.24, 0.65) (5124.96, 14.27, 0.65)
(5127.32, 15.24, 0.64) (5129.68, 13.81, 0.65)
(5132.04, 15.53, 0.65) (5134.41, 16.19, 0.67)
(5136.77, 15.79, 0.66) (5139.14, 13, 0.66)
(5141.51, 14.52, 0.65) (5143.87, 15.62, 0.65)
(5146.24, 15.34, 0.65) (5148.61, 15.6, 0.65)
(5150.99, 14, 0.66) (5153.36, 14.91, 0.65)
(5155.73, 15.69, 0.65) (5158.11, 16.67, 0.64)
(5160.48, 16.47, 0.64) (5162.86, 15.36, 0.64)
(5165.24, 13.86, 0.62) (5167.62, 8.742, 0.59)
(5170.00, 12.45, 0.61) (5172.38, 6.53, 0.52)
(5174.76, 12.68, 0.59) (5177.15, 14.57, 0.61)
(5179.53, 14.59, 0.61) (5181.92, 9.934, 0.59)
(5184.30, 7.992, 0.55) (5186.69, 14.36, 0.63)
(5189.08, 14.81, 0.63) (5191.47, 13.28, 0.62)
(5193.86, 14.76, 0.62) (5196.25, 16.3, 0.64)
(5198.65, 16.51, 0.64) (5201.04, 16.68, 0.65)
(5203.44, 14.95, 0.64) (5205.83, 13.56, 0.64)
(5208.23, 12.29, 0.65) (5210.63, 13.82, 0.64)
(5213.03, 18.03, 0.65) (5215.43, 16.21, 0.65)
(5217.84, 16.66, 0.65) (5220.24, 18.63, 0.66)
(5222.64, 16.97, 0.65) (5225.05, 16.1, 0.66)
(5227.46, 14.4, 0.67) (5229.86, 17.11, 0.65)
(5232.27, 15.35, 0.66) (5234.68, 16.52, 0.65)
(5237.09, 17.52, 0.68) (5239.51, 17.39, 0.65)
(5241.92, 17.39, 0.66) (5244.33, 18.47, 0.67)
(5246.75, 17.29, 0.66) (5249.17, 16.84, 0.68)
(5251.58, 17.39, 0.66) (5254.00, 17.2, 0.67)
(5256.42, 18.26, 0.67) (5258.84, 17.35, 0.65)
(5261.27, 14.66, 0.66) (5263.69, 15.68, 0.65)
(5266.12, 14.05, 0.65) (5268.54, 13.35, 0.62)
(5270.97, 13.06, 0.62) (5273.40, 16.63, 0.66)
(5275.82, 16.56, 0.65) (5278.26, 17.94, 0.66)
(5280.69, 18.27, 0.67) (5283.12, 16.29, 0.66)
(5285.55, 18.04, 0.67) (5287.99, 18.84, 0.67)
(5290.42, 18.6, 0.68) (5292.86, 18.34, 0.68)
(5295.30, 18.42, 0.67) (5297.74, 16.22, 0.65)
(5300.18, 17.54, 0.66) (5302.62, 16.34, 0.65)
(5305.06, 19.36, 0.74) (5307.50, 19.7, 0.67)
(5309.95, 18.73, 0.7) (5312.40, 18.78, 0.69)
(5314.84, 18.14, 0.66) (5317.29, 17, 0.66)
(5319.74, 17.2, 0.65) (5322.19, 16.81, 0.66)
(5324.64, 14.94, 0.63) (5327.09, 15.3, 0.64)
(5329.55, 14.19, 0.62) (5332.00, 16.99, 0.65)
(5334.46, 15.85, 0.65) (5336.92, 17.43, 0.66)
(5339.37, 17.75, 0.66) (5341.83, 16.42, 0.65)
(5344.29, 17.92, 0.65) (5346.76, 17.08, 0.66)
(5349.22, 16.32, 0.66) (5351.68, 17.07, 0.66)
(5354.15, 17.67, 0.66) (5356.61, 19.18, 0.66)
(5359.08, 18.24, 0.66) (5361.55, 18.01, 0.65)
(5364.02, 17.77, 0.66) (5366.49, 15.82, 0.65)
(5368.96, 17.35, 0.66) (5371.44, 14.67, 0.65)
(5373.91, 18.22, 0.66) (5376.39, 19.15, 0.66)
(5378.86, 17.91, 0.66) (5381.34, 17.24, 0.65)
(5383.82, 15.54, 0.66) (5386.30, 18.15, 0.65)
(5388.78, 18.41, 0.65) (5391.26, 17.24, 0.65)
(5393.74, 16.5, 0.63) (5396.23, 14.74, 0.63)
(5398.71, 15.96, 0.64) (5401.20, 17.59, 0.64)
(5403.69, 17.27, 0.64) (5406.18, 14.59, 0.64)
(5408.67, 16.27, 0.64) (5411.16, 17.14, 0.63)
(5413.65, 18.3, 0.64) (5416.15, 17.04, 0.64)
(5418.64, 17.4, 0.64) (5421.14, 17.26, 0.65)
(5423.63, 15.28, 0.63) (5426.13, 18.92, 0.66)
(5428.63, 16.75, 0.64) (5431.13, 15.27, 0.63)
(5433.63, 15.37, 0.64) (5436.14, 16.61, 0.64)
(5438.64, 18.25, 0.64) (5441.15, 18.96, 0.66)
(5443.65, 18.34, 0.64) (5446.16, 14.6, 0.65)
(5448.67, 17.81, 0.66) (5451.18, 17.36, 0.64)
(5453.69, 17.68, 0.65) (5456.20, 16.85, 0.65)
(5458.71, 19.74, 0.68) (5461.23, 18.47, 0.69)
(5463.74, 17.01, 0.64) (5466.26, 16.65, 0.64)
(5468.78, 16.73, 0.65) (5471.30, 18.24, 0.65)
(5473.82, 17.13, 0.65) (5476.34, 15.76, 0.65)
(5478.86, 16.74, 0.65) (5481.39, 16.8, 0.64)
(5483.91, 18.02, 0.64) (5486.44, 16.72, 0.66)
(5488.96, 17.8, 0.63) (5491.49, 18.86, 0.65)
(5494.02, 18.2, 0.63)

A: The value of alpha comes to 0.2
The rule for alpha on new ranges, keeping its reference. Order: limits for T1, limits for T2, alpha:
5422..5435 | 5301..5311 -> 6.6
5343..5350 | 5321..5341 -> 5.1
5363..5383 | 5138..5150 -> 2.4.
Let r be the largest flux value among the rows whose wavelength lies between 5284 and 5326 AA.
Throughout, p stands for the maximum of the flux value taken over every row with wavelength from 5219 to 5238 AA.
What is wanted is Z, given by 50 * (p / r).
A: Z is 47.3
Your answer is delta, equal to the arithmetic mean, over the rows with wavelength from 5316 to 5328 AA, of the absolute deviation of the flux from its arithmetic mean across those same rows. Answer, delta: 0.9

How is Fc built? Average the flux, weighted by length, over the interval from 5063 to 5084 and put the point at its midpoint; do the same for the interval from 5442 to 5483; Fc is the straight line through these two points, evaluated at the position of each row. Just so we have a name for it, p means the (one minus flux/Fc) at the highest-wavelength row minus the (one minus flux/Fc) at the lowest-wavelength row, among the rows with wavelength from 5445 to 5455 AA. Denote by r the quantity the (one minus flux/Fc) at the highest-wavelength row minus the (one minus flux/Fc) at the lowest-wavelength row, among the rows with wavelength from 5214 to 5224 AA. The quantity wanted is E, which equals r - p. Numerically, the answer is 0.1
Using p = -0.18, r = -0.04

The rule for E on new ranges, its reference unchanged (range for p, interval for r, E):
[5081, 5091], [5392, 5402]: 0.0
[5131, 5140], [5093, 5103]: -0.2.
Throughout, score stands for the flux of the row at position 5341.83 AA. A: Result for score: 16.42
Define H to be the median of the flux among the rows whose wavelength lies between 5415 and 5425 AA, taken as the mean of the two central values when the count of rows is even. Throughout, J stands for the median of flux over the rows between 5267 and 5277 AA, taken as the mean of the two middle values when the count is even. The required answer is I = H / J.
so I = 1.15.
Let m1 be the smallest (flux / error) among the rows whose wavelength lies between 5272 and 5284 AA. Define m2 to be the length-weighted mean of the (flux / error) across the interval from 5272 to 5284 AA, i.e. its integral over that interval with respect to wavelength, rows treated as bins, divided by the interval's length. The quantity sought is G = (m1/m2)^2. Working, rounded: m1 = 24.7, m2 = 25.9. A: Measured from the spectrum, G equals 0.91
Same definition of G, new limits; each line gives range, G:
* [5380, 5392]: 0.79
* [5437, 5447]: 0.68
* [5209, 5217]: 0.78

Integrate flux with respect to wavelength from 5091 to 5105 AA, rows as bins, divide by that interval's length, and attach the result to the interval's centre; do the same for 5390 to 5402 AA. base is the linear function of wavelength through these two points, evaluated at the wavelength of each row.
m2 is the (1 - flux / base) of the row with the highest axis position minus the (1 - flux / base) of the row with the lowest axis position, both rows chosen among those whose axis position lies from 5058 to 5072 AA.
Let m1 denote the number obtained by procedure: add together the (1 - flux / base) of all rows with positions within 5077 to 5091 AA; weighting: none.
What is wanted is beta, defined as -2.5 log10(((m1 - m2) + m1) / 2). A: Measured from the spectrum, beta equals 3.4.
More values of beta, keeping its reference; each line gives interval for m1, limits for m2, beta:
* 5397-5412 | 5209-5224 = 3.0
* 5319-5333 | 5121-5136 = 2.1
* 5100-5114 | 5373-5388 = 2.1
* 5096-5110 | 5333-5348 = 1.9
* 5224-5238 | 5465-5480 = 3.6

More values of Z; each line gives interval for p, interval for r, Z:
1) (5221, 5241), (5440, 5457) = 46.2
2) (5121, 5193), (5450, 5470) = 42.2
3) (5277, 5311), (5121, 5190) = 59.1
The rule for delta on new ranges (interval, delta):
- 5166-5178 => 2.7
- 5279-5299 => 0.8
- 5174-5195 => 1.9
